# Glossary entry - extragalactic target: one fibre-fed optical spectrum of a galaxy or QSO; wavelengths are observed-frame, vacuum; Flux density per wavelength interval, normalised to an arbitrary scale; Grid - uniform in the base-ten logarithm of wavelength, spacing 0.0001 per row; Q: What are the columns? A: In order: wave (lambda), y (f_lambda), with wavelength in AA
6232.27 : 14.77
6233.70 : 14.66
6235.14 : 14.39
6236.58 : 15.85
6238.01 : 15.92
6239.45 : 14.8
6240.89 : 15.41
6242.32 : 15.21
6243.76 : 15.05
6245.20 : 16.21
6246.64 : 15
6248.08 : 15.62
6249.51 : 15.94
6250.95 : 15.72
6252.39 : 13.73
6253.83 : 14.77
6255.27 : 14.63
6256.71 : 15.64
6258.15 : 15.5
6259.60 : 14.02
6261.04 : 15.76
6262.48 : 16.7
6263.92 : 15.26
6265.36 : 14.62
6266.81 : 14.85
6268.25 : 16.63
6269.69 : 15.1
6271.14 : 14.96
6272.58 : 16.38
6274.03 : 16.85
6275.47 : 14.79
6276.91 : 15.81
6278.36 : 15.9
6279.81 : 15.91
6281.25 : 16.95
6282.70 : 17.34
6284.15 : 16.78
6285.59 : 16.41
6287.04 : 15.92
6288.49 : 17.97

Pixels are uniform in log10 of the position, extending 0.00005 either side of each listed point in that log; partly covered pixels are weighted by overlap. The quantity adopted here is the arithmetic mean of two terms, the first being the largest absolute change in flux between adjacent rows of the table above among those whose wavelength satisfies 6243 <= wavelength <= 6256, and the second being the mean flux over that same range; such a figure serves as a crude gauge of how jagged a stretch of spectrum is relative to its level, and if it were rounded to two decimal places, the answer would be 8.59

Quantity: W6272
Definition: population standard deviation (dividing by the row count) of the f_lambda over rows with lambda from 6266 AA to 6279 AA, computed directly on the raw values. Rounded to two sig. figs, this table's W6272 0.76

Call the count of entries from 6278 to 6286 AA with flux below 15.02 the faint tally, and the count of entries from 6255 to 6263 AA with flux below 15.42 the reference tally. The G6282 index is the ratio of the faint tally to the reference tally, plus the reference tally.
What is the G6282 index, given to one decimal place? 2.0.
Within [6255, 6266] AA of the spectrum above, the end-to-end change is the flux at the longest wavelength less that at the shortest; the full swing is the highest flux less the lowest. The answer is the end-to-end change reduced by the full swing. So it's -2.69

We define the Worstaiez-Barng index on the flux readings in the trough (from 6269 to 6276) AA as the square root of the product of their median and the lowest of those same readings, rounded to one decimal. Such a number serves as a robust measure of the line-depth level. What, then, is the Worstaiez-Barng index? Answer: 14.9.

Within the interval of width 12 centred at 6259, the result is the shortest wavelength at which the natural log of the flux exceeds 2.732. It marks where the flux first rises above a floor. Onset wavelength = 6256.71 AA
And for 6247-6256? 6248.08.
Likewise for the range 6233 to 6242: 6236.58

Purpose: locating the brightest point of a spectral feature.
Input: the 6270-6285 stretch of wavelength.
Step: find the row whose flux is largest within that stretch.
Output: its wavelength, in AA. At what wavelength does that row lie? 6282.70 AA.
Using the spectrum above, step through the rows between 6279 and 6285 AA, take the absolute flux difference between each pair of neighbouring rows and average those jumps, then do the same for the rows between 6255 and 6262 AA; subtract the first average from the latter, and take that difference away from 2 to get 1.6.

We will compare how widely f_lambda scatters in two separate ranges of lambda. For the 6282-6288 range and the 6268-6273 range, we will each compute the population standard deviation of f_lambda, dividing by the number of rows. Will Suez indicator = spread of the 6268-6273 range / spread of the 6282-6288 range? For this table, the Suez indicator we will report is 1.4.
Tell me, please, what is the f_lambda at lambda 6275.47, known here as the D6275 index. 14.79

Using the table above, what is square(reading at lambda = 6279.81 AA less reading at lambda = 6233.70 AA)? 1.6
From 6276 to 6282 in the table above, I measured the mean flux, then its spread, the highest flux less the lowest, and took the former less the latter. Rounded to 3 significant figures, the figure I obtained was 15.0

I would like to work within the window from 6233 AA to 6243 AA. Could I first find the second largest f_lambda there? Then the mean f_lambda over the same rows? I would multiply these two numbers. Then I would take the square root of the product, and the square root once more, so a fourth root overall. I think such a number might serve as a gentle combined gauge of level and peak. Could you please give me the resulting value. 3.94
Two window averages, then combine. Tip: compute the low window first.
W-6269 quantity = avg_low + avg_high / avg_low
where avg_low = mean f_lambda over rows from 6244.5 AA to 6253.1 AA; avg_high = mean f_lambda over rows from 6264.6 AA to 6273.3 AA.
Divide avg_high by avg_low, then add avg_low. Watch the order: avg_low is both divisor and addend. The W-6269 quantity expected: 16.4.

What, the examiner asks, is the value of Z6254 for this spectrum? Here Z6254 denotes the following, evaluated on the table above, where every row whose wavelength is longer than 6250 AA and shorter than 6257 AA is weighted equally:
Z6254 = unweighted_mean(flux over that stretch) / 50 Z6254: 0.298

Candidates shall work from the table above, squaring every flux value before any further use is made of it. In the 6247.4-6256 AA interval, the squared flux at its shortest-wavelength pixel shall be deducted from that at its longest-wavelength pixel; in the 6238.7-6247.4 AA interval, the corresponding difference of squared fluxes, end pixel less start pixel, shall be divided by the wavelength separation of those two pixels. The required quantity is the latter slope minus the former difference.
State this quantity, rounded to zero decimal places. 31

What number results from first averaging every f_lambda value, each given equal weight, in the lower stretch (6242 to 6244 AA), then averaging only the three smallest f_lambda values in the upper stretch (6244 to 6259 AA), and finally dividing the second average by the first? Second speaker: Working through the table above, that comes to 0.95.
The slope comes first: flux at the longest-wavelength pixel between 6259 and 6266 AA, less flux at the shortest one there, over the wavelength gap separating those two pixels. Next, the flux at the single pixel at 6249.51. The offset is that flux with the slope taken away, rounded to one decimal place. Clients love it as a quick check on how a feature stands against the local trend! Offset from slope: 15.8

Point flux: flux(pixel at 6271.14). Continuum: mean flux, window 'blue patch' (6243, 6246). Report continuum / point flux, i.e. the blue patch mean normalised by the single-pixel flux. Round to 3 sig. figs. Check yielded 1.04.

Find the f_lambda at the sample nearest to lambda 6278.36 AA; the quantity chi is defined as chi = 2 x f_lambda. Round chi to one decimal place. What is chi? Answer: 31.8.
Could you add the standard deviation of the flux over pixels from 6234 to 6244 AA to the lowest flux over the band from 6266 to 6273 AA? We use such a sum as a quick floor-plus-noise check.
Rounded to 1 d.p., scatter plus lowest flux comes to 15.4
